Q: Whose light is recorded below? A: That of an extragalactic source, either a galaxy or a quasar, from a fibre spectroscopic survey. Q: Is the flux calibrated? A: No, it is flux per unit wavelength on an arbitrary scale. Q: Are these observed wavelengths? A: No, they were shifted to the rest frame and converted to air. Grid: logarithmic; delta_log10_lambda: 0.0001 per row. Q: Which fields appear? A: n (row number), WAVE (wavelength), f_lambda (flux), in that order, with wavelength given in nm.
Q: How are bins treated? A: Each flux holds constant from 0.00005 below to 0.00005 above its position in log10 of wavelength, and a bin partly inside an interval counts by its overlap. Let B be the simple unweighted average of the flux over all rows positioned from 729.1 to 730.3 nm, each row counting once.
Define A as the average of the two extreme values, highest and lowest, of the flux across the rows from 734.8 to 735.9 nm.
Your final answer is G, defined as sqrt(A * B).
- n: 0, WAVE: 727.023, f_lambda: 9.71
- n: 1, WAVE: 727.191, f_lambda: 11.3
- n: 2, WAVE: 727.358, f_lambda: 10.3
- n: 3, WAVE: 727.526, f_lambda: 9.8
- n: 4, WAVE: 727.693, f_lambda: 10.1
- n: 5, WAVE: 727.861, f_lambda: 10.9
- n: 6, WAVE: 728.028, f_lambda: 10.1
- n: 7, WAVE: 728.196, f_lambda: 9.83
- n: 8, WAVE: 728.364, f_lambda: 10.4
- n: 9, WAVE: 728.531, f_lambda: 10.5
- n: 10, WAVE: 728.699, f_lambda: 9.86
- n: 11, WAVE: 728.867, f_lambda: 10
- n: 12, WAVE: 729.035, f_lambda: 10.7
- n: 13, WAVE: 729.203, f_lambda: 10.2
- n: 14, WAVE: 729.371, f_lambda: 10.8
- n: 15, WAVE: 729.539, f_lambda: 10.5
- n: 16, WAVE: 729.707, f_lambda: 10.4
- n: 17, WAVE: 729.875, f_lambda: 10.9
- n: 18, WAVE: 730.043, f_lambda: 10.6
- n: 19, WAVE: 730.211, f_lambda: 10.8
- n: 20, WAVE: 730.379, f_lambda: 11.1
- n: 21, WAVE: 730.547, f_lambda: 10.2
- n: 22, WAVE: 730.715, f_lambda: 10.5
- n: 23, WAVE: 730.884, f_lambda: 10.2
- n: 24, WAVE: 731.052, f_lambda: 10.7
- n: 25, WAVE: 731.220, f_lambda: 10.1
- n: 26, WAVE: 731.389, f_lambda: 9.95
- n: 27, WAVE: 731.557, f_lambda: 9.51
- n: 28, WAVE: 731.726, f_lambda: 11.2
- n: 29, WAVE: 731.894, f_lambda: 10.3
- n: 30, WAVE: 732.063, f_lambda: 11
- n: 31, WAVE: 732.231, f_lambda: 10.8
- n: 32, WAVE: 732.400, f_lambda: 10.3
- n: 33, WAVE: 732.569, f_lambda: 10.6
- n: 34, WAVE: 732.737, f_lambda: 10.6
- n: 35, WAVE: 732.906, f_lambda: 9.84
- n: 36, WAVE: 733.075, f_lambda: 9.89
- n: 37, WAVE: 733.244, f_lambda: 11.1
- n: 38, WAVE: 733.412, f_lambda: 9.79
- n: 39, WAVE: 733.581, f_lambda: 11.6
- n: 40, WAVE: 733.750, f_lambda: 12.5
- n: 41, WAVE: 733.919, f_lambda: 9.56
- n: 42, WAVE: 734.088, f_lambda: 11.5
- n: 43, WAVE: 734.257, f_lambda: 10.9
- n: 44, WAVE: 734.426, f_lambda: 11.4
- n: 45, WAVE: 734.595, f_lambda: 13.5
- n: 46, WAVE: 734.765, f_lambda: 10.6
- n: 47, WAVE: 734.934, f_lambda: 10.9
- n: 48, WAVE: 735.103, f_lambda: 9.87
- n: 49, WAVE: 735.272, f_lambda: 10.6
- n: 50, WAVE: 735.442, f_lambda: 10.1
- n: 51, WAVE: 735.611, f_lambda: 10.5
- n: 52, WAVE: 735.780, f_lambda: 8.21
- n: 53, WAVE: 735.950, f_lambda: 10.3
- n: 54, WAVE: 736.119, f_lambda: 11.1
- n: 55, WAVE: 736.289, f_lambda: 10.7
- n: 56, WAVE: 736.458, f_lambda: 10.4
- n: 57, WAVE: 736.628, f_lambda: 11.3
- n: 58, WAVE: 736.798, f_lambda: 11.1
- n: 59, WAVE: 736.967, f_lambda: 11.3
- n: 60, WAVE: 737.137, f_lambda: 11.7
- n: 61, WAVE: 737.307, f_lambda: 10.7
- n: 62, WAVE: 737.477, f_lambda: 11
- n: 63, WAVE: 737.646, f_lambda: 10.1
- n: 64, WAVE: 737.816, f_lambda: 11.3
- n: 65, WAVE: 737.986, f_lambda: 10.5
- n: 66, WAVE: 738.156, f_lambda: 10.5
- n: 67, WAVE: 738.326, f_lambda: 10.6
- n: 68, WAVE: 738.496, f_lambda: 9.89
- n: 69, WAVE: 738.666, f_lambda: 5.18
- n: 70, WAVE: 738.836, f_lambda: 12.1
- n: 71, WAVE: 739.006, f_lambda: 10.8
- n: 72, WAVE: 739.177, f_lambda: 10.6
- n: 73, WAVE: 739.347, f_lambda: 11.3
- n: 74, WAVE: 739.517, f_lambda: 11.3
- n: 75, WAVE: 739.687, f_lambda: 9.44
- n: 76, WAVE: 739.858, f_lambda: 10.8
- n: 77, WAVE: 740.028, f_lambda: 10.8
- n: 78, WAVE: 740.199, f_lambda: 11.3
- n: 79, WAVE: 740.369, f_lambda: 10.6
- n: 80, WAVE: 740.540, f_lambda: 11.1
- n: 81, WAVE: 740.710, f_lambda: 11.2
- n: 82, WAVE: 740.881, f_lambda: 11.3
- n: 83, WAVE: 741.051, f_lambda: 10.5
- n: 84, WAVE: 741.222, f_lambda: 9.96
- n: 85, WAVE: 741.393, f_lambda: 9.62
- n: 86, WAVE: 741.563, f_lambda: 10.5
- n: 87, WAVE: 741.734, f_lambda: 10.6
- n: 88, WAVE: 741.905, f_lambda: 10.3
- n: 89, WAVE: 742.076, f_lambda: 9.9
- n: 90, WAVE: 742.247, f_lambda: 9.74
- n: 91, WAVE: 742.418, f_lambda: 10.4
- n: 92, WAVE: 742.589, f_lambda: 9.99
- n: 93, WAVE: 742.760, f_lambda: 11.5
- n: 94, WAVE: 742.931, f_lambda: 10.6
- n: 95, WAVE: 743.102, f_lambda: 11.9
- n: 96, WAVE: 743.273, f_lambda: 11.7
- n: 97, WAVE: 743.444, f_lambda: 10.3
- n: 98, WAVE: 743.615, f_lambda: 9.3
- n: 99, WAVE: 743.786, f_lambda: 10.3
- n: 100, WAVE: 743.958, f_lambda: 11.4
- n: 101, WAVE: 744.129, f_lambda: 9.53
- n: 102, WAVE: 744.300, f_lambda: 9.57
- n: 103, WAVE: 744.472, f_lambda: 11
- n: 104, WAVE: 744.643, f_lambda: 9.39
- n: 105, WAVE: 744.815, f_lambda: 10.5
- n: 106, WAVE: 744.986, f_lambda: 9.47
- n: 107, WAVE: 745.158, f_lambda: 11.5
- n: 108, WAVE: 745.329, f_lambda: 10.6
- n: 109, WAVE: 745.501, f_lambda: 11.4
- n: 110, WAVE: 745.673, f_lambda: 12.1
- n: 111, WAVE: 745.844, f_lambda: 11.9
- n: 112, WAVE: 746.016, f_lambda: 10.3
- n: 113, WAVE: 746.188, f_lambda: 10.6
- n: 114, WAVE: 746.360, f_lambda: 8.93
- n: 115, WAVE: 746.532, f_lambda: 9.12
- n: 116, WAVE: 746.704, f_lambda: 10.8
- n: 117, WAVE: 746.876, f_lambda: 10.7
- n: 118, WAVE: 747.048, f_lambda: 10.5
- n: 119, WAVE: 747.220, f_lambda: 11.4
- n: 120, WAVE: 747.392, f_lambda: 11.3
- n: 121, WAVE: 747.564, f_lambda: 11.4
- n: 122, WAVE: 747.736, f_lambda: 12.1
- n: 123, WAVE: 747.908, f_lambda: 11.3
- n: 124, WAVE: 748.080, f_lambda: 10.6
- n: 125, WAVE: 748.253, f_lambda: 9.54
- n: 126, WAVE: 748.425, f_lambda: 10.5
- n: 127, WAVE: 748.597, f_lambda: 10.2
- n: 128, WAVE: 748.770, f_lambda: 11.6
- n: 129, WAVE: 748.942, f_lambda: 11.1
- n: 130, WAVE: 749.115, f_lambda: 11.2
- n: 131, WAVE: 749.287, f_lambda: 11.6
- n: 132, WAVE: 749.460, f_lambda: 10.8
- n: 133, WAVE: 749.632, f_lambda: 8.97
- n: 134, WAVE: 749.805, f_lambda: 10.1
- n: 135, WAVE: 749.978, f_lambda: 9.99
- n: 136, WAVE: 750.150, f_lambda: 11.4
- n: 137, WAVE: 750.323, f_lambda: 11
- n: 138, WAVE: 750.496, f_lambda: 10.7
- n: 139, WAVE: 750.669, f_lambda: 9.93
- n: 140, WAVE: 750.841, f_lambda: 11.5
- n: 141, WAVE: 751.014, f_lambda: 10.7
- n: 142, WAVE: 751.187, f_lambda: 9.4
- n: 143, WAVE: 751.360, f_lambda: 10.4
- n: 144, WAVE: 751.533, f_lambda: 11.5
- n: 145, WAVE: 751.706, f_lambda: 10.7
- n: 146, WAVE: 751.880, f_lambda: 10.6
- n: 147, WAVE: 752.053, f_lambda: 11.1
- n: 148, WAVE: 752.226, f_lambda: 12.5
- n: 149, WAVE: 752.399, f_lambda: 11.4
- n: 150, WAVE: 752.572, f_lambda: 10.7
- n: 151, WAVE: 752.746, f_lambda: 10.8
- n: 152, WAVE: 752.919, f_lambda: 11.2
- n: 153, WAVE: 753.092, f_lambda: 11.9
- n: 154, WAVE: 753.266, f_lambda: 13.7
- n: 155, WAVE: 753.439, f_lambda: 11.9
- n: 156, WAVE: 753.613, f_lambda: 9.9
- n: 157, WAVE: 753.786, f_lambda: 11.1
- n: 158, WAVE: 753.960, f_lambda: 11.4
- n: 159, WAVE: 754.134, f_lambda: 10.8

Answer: 10.1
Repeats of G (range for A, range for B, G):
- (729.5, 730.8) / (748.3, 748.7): 10.5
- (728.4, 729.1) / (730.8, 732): 10.3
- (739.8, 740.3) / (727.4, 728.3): 10.6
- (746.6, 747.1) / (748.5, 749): 10.8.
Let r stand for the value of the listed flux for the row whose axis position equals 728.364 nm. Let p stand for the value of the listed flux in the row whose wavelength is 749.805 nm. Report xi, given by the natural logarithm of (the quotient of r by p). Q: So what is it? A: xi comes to 0.03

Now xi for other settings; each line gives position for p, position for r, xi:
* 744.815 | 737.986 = 0.00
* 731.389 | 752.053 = 0.11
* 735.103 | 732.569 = 0.07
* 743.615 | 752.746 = 0.15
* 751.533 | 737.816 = -0.02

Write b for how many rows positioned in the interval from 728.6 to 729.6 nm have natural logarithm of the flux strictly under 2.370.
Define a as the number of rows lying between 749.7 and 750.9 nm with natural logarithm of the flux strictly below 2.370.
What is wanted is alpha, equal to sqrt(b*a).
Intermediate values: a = 3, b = 4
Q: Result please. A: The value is 3.46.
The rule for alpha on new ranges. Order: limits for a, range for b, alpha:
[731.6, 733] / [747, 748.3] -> 3.87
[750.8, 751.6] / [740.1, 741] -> 1.41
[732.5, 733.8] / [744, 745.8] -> 5.48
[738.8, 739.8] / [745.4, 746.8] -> 2.83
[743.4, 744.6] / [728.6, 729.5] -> 3.87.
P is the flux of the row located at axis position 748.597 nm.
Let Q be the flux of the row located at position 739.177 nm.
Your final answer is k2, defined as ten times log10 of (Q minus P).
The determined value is -4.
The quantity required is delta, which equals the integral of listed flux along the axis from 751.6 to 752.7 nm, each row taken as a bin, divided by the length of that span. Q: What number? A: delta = 11.2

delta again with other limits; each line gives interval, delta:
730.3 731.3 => 10.5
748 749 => 10.6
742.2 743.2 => 10.7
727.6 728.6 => 10.3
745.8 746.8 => 10.2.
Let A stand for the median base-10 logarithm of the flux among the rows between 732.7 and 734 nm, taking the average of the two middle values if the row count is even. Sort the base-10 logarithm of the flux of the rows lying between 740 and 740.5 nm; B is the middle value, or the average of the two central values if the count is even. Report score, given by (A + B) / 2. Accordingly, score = 1.02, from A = 1.01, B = 1.03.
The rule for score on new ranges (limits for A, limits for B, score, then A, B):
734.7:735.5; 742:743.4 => 1.02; 1.03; 1.02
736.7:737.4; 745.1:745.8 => 1.05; 1.05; 1.06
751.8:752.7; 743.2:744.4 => 1.03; 1.05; 1.01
